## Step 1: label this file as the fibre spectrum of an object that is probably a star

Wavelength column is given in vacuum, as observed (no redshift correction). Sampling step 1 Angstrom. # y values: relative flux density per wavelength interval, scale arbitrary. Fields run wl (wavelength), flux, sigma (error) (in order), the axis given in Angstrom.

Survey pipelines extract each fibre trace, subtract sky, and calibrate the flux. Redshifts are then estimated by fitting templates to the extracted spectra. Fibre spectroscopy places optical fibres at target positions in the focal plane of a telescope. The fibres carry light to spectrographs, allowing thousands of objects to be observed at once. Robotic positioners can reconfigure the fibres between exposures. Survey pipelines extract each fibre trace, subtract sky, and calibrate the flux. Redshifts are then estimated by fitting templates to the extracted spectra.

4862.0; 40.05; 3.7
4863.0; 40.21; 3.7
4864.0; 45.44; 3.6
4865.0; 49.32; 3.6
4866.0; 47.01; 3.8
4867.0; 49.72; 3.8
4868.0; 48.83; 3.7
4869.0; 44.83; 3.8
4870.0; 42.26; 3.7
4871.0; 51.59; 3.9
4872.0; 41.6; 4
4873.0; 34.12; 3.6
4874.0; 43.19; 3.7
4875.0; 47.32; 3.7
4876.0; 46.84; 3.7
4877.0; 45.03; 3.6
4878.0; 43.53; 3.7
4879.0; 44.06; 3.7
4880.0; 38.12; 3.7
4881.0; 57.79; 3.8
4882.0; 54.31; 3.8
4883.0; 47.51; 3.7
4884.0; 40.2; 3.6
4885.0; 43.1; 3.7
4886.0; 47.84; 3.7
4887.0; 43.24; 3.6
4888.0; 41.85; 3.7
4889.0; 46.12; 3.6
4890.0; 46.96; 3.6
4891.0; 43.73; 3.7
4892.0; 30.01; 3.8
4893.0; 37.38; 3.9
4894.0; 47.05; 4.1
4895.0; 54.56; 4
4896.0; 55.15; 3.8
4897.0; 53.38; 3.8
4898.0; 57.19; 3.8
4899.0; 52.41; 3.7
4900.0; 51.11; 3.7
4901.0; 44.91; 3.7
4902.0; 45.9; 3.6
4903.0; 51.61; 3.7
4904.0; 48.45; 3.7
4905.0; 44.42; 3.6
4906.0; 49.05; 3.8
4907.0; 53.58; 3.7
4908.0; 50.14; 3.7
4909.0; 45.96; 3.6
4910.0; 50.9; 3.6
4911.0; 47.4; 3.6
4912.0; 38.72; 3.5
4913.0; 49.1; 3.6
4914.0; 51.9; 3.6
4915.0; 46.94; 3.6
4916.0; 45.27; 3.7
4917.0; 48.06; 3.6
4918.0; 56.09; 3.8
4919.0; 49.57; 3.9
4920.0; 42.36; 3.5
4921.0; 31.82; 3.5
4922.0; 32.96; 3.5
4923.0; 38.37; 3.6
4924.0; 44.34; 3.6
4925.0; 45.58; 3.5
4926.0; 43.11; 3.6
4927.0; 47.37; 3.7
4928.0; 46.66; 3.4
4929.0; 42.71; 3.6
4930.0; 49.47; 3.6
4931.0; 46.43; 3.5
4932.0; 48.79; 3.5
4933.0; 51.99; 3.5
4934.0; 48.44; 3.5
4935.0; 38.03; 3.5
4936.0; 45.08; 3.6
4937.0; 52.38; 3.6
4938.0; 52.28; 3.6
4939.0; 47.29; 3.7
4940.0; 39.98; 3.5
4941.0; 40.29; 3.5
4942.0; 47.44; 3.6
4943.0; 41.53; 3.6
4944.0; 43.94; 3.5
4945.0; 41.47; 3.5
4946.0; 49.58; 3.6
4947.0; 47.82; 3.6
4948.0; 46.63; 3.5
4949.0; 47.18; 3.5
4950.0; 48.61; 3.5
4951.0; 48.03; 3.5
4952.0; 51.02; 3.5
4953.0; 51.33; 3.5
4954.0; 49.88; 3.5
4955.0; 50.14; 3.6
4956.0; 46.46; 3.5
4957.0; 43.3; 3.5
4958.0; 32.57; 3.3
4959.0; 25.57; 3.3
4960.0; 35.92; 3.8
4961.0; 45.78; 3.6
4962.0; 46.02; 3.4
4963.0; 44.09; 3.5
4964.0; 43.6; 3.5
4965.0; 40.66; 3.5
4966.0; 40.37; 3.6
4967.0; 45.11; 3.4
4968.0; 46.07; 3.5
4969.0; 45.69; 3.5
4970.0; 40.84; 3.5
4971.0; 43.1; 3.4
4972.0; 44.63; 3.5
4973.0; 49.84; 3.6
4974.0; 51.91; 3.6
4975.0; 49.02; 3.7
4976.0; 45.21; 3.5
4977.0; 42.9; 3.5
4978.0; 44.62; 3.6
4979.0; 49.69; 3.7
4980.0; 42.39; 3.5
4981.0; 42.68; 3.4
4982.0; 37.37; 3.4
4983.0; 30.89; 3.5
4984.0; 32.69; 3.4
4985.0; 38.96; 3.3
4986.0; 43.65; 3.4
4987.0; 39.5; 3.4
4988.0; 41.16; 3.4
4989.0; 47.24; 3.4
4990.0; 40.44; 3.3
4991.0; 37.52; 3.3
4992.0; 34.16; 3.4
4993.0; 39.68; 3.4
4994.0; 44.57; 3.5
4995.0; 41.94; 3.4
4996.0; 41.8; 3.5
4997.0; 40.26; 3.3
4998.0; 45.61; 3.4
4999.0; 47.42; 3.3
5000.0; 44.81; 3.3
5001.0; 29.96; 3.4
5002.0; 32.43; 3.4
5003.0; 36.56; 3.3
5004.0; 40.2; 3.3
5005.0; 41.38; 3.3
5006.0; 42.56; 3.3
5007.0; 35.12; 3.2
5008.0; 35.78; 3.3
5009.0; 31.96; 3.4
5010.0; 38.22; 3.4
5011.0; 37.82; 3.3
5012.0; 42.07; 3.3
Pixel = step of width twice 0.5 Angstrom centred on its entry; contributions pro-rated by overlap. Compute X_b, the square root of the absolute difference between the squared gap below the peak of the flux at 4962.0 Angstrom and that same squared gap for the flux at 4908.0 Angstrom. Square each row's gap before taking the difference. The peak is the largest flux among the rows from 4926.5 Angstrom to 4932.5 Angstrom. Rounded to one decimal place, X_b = 3.4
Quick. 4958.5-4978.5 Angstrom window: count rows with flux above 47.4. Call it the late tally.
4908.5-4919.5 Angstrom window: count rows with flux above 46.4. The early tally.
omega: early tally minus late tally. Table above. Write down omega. 5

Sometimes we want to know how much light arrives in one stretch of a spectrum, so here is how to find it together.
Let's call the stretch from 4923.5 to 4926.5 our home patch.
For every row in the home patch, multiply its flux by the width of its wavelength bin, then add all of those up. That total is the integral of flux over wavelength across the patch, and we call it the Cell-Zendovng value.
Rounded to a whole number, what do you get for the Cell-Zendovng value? 133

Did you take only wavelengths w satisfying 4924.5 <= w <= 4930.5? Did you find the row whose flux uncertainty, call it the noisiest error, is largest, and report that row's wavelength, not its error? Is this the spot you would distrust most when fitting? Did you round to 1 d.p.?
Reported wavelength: 4927.0 Angstrom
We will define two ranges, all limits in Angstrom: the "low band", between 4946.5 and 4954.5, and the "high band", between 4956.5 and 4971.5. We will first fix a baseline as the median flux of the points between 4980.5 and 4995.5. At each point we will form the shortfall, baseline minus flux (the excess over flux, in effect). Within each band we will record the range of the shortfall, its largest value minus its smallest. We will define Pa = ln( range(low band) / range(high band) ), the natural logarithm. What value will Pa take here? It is -1.5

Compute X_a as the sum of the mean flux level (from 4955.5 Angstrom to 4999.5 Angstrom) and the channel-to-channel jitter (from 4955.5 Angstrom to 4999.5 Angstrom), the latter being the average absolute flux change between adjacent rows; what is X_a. 46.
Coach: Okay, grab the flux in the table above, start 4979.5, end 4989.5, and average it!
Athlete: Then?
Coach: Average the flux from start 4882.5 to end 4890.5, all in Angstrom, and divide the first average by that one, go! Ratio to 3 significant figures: 0.889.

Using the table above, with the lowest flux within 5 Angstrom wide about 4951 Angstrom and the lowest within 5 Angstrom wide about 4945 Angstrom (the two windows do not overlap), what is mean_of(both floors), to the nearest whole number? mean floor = 44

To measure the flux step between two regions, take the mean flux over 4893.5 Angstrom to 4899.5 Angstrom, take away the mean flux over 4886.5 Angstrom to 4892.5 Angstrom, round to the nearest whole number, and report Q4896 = 11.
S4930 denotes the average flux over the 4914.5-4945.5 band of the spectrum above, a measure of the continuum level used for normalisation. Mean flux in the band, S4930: 45.0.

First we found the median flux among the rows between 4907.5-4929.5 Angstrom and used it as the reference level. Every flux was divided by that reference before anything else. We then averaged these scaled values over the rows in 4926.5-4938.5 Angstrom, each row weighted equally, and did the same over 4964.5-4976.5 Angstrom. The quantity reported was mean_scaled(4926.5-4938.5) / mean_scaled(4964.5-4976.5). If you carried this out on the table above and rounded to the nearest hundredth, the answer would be 1.05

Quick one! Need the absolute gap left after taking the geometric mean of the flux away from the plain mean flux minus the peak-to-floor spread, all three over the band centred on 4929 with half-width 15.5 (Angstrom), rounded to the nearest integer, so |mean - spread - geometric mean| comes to 24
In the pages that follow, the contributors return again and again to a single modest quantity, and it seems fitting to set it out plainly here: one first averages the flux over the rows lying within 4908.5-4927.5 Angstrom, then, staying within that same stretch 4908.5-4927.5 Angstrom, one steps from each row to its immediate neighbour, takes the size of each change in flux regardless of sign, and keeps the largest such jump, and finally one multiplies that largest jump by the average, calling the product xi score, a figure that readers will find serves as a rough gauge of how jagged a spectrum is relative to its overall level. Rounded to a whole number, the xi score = 475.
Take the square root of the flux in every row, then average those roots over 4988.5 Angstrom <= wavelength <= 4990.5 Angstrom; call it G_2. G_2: 6.62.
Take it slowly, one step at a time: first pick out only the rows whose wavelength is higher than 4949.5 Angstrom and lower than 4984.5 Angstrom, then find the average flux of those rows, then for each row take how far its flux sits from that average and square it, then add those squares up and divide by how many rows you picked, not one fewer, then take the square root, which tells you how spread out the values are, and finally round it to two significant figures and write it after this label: 6.1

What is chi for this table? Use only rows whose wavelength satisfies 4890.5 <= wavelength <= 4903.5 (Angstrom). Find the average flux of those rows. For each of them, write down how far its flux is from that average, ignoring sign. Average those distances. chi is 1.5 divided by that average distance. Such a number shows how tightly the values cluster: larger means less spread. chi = 0.25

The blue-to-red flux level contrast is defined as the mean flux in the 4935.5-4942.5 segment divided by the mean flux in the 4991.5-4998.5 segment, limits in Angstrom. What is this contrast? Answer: 1.13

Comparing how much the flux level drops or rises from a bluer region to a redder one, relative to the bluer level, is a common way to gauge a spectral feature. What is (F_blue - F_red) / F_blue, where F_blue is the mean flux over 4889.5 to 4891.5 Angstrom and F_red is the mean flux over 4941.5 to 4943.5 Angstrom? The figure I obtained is 0.0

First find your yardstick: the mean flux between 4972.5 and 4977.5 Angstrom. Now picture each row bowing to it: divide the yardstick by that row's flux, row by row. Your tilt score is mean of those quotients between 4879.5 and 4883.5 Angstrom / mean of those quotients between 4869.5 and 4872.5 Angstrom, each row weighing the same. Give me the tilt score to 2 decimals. 0.93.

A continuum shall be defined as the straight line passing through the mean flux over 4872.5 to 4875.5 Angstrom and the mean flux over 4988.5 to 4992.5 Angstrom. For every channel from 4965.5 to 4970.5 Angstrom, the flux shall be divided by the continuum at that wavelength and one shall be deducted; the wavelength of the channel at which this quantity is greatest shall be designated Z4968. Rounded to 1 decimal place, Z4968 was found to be 4968.0 Angstrom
